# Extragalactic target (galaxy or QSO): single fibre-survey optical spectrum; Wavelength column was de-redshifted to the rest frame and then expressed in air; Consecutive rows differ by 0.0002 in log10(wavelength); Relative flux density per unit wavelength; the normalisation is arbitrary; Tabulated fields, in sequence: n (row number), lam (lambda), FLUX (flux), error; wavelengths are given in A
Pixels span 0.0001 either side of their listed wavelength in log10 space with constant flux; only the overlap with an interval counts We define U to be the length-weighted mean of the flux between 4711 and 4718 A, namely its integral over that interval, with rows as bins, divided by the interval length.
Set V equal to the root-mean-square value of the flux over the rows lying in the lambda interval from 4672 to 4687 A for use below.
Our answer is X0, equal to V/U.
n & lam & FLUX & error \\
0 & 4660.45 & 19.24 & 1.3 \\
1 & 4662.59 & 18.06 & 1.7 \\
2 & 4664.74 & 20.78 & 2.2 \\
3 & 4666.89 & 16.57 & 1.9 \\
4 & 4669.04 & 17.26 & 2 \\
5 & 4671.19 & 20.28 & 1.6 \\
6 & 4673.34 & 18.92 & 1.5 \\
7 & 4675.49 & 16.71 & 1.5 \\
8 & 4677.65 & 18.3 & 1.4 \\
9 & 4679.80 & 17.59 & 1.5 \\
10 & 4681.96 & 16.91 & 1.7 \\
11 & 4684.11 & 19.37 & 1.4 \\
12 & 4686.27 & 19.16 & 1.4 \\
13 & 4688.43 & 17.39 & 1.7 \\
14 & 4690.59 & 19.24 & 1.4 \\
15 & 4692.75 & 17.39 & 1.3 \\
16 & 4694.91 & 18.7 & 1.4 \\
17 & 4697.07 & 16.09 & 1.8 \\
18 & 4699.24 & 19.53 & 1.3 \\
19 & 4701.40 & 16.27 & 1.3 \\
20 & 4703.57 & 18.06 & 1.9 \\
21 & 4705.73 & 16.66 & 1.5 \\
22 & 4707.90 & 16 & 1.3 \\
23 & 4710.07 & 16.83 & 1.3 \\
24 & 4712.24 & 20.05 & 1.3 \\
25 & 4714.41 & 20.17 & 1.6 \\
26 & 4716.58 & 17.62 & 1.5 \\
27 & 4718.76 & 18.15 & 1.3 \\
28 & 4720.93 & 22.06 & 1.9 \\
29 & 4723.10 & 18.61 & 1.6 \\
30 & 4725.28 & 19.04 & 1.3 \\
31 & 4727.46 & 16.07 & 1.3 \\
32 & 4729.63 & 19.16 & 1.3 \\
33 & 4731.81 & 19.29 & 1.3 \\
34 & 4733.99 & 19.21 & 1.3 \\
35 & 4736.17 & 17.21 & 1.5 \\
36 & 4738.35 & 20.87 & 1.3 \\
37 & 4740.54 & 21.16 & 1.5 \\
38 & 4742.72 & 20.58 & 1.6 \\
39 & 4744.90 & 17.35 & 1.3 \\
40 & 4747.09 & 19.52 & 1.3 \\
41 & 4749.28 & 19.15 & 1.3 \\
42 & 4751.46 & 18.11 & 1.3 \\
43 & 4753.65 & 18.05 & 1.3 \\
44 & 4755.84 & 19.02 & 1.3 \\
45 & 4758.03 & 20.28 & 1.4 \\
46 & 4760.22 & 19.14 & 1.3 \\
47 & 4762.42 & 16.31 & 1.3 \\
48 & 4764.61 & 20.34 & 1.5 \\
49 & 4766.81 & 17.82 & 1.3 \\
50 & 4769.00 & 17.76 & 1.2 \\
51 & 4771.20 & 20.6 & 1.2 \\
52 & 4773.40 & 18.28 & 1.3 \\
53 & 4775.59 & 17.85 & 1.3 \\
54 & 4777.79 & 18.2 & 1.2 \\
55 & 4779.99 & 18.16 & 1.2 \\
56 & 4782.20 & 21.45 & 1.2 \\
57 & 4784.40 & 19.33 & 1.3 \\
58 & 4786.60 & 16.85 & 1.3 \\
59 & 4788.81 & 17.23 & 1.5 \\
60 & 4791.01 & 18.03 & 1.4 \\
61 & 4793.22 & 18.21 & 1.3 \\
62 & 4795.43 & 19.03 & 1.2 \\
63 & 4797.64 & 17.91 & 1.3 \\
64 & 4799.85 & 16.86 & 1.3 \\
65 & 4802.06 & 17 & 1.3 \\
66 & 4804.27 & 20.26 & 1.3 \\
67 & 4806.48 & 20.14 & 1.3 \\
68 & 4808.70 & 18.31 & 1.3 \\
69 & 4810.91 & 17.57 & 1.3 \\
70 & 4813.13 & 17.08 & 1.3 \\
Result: 0.948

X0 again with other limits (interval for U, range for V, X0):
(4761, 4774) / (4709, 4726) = 1.032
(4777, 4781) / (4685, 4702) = 0.991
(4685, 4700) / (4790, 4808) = 1.015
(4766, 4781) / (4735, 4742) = 1.077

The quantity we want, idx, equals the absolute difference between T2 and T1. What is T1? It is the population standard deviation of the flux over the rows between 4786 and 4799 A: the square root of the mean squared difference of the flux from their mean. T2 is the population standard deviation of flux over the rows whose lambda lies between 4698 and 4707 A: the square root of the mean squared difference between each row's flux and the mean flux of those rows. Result 0.58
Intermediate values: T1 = 0.70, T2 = 1.28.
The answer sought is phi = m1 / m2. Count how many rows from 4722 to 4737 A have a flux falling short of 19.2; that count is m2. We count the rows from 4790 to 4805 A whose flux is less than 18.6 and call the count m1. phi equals 1.0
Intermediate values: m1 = 5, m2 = 5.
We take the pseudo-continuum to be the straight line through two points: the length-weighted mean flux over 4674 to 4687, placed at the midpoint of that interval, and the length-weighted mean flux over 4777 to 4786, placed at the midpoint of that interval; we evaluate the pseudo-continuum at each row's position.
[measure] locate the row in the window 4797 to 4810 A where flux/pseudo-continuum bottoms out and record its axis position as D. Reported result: 4799.85 A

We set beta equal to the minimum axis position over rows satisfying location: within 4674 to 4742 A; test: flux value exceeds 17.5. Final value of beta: 4677.65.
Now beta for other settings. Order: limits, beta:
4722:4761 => 4723.10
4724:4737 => 4725.28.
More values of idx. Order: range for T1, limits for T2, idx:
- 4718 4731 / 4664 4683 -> 0.30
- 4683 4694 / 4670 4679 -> 0.37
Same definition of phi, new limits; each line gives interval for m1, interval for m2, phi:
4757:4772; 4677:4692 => 0.6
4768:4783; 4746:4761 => 1.0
